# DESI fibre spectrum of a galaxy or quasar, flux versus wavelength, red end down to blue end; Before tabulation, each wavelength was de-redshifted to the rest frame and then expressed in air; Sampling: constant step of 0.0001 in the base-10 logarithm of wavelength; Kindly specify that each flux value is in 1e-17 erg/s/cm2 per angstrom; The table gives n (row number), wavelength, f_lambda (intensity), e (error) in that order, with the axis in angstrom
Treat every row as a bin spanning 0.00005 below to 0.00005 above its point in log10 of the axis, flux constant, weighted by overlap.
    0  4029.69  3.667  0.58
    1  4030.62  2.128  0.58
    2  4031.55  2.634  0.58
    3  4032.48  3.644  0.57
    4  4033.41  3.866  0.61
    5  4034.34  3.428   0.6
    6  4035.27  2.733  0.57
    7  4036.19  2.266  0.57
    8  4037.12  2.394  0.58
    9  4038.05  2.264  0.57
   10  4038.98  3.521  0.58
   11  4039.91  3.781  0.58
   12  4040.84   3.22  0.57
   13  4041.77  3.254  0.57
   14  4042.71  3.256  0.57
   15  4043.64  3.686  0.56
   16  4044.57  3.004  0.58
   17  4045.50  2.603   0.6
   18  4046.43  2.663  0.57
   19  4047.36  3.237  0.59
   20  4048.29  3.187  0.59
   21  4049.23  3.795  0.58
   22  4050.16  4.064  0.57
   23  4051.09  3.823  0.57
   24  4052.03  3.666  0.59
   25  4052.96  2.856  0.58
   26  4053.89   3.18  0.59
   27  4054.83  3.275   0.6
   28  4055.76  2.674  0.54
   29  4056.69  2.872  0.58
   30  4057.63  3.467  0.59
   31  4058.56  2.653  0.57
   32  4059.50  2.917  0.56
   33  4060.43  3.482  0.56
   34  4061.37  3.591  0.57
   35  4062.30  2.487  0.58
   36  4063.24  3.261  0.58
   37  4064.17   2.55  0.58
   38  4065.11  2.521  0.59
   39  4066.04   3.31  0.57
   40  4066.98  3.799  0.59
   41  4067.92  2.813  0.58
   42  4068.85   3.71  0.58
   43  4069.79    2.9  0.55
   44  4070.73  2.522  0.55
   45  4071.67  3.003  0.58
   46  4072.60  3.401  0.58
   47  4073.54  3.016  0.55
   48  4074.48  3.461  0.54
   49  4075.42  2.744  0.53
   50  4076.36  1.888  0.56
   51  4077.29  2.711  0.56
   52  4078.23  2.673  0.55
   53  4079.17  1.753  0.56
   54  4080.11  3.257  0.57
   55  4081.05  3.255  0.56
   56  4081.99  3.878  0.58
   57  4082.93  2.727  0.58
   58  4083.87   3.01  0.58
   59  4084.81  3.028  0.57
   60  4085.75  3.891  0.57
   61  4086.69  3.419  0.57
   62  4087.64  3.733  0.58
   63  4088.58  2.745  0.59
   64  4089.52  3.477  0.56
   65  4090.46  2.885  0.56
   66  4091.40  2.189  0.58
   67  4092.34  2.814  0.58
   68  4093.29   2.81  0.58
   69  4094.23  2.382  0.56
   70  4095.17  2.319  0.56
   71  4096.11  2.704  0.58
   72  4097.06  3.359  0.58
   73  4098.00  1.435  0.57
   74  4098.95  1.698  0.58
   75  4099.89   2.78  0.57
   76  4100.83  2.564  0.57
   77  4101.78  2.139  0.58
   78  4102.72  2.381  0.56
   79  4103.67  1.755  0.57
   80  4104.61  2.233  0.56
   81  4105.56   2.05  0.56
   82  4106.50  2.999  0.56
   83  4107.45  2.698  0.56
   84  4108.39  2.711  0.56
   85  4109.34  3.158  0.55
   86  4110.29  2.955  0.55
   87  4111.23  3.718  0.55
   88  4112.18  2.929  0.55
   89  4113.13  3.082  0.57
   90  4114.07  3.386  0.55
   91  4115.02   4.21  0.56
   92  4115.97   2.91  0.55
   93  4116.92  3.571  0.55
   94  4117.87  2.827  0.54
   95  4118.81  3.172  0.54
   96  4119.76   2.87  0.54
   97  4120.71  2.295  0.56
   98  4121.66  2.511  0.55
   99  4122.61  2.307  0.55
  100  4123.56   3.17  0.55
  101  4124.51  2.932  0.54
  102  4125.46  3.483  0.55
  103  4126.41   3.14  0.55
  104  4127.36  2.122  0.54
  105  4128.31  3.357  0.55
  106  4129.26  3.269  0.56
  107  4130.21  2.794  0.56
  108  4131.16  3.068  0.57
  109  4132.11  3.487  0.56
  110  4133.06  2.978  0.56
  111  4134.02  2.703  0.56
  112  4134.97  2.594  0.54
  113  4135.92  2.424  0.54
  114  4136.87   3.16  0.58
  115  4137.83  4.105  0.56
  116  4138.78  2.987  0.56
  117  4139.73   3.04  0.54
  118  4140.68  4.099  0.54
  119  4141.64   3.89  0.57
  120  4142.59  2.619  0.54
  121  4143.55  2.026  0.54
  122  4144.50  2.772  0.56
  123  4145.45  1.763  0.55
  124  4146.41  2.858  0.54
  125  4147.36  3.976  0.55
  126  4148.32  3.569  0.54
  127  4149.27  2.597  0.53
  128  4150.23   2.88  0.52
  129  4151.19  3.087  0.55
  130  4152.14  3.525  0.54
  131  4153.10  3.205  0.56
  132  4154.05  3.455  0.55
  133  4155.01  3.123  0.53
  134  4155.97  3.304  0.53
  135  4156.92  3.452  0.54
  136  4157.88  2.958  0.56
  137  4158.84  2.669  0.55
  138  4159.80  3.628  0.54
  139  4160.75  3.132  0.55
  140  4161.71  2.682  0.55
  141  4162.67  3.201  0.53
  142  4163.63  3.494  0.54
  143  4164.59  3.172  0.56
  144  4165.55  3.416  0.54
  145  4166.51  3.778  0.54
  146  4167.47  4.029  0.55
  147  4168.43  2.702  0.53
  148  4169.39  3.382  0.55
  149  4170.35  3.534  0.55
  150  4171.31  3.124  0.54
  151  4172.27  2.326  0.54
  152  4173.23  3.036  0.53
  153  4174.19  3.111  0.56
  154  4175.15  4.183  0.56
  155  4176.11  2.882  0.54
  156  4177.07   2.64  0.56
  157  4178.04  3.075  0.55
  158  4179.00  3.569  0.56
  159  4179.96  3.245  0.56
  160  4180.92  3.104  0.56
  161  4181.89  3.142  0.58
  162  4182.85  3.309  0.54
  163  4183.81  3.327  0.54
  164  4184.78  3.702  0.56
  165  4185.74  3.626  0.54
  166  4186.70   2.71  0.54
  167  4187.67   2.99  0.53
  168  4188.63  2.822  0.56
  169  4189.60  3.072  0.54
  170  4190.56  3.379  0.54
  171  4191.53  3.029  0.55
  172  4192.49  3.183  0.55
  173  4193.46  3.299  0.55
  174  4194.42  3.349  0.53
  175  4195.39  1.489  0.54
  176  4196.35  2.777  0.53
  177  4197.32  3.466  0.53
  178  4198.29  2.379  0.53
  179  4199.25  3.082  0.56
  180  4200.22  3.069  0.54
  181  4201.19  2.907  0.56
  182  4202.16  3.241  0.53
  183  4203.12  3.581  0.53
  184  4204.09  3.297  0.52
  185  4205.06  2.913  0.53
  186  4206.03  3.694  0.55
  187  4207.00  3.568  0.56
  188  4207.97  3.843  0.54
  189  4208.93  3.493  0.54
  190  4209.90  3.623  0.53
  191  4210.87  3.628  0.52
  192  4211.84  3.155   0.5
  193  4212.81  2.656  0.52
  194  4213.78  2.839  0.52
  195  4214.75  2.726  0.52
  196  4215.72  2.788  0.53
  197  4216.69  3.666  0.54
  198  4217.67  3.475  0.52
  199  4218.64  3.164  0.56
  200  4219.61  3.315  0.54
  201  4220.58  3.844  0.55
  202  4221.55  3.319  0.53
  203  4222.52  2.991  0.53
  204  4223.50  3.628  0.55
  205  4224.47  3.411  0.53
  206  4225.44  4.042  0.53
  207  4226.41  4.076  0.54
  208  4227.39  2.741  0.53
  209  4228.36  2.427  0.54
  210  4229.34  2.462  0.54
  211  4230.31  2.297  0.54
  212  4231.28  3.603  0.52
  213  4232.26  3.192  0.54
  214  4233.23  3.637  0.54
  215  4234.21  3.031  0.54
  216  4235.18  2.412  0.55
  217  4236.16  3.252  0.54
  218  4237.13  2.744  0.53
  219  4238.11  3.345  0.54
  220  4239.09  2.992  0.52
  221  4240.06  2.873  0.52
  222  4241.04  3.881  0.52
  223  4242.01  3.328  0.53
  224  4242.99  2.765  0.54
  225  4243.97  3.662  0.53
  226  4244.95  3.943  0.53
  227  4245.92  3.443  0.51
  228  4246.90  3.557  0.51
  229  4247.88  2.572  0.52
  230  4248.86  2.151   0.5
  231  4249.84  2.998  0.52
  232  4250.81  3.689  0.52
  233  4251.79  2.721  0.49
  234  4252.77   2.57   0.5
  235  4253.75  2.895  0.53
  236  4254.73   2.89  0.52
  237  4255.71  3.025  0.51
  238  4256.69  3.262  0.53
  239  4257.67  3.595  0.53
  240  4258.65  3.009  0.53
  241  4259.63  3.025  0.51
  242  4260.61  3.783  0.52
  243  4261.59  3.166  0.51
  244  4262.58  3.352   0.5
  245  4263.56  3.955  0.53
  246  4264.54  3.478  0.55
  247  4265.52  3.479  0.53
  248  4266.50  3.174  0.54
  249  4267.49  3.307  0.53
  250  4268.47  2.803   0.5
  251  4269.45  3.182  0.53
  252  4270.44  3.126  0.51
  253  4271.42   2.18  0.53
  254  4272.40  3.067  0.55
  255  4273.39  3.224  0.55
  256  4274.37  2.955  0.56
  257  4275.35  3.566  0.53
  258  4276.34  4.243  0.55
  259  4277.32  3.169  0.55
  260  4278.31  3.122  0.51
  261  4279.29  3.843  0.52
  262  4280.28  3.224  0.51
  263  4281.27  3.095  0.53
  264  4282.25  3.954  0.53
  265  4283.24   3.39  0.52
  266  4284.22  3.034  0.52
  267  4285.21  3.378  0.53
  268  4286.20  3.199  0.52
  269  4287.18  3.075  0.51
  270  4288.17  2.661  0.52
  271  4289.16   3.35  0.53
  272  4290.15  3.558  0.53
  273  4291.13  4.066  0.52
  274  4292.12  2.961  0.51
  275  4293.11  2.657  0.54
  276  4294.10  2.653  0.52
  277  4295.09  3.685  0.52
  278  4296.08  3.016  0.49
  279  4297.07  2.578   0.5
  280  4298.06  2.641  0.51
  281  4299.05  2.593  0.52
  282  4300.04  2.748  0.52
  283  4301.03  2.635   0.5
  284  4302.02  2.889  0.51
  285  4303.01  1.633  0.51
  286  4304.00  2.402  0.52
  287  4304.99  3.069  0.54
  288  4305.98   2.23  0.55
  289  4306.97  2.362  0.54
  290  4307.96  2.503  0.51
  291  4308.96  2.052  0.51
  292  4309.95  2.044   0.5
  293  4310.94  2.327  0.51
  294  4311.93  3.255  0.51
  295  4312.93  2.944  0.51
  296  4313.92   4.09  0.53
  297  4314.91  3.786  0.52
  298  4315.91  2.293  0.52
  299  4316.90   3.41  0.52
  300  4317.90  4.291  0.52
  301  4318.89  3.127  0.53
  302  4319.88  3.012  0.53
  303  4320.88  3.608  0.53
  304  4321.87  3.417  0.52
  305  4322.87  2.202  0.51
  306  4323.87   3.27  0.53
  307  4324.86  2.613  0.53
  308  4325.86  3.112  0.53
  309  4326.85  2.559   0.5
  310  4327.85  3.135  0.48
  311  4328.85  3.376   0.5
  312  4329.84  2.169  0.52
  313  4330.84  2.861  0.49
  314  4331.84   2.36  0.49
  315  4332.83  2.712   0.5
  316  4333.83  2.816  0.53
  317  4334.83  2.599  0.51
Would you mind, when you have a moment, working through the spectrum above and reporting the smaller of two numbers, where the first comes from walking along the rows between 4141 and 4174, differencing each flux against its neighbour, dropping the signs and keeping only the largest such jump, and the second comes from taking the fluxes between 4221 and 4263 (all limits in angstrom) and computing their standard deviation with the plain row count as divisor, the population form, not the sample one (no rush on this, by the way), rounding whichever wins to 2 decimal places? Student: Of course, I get 0.48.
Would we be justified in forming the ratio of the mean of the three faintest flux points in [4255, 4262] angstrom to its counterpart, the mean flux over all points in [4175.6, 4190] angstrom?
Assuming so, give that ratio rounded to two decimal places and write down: 0.96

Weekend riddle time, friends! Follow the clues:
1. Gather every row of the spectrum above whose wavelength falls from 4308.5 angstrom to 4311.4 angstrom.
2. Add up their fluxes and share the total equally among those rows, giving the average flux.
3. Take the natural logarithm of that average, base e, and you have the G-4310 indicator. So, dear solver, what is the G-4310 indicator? 0.76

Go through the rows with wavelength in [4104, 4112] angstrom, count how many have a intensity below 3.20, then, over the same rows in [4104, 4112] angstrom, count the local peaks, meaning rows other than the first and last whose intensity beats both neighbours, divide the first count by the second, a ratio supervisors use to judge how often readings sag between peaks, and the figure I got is 3.5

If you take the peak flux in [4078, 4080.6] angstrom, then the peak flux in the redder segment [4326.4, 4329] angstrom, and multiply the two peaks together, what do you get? 11.0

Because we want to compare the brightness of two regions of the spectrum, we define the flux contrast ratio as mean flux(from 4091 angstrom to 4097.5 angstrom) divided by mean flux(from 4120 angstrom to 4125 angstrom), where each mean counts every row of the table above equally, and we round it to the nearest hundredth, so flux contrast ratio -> 1.00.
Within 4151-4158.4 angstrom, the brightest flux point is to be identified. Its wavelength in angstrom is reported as 4152.14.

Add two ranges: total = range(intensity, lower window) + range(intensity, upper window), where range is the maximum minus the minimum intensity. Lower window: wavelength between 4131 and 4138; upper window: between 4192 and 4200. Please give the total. 3.7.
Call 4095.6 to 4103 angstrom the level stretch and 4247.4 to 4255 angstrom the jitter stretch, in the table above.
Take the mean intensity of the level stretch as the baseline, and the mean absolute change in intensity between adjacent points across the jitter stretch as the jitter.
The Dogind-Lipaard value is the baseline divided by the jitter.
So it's 4.9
